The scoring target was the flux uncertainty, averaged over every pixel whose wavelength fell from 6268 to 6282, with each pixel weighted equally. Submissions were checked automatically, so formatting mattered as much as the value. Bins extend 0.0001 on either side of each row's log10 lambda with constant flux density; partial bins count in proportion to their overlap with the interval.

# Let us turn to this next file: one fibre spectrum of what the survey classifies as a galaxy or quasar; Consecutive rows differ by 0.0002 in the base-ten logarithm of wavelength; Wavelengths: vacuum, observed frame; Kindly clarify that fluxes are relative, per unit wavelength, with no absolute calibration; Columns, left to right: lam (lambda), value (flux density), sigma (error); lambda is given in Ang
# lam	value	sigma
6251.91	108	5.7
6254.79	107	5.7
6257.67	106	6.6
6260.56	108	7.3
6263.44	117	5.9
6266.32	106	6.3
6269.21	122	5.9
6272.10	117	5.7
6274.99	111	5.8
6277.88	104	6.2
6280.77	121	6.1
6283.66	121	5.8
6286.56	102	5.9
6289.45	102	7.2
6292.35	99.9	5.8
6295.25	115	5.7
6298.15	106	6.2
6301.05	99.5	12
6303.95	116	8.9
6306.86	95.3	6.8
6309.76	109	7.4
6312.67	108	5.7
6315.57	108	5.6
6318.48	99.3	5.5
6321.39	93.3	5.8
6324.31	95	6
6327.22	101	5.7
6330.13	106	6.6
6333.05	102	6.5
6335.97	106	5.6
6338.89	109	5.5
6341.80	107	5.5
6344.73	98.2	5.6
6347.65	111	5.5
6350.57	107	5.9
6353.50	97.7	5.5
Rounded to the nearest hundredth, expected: 5.94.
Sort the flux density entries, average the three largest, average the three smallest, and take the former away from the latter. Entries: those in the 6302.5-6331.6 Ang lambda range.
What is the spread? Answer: -16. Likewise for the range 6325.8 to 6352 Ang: -9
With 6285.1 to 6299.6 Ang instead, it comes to -6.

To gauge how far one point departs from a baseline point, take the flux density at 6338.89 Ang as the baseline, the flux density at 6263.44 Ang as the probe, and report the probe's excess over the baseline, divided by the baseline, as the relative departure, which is 0.07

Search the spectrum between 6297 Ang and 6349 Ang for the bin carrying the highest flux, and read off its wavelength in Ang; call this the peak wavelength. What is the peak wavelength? 6303.95 Ang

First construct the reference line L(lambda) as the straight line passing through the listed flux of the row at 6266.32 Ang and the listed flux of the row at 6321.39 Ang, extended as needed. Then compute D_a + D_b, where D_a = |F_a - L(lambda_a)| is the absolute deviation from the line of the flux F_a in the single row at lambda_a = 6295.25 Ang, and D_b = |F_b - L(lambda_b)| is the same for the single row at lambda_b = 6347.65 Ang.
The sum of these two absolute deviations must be 39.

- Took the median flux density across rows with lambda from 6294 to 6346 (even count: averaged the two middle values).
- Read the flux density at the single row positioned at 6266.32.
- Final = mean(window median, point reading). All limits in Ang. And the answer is 106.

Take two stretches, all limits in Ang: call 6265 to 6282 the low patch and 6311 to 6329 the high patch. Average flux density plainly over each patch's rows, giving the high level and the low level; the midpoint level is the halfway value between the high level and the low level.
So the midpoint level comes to 107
